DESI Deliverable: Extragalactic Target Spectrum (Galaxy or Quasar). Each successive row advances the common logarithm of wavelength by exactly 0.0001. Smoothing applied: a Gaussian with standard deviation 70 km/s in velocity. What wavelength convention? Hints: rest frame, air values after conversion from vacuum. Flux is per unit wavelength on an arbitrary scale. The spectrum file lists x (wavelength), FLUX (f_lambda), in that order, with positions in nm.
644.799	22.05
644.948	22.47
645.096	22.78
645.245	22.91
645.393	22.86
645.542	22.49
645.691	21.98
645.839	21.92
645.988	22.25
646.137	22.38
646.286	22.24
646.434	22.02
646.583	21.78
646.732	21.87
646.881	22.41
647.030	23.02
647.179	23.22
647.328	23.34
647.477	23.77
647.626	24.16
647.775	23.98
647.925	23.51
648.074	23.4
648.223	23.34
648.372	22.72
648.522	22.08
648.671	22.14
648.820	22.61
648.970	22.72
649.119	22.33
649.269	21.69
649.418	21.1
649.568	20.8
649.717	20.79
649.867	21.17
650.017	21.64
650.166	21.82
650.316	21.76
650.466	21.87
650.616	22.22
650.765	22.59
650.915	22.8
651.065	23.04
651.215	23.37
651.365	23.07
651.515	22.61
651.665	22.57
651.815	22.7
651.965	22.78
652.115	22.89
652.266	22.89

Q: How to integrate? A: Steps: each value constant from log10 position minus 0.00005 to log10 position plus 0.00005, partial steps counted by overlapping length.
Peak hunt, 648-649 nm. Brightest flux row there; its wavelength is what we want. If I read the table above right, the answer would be 648.074 nm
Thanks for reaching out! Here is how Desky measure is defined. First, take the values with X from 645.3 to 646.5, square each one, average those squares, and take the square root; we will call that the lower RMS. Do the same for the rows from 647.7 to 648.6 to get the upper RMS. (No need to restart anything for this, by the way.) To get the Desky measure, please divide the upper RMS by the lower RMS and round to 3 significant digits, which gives 1.04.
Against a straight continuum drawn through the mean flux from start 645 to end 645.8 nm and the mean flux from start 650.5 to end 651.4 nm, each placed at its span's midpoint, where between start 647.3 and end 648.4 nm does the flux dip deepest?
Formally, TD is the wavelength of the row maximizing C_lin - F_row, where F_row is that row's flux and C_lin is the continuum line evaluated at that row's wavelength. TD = 648.372 nm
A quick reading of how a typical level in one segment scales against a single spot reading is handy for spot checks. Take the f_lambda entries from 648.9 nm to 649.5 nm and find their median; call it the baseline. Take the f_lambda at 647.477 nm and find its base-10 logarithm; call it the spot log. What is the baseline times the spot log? 30.3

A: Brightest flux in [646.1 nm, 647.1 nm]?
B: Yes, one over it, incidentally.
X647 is 0.0434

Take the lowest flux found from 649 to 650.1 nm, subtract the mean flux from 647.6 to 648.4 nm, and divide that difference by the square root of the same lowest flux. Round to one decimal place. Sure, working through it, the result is -0.6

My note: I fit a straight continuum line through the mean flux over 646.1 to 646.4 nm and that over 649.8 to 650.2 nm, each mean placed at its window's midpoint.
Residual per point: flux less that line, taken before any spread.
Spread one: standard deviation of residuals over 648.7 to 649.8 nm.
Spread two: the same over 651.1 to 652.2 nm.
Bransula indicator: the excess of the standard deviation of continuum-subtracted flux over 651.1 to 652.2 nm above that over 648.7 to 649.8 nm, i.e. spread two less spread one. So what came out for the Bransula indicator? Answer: -0.5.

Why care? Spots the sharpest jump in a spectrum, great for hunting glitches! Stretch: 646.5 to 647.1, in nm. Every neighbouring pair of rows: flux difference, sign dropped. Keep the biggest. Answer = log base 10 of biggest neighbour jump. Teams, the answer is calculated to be -0.215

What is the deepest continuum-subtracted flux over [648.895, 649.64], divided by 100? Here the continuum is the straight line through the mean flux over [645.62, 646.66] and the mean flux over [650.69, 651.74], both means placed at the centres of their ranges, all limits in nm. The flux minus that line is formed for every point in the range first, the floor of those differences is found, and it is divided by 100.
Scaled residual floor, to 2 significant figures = -0.018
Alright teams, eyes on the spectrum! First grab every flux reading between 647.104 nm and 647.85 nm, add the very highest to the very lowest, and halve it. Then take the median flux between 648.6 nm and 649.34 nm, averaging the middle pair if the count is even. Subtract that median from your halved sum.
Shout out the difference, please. 1.4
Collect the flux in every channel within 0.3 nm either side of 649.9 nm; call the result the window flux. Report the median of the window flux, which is 21.4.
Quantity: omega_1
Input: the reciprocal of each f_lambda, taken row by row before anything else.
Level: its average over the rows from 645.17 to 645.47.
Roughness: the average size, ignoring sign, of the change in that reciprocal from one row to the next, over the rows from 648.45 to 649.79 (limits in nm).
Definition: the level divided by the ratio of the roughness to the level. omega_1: 2.8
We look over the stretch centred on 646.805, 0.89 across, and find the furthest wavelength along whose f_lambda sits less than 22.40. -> 646.732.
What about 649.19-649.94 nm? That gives 649.867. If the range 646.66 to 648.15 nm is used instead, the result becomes 646.732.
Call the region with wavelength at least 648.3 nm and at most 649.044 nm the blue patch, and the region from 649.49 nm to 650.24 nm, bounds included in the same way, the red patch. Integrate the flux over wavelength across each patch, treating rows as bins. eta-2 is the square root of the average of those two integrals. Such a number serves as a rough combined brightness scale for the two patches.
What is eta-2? 4.04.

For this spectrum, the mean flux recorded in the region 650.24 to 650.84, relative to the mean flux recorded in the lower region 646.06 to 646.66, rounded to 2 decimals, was 1.00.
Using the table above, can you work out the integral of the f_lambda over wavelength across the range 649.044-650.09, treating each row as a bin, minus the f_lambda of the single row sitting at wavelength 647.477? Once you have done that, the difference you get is -1.4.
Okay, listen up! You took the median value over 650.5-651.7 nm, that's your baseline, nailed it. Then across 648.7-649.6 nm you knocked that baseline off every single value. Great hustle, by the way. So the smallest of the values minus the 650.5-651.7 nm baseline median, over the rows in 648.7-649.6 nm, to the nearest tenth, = -1.9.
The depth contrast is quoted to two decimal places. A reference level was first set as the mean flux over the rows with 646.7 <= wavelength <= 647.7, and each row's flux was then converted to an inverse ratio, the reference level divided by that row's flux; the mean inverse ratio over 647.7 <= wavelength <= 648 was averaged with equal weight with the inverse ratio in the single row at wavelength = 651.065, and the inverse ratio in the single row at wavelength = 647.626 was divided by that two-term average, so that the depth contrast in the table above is 0.97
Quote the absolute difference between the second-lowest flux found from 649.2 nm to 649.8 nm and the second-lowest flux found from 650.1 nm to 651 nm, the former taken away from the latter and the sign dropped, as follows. 1.0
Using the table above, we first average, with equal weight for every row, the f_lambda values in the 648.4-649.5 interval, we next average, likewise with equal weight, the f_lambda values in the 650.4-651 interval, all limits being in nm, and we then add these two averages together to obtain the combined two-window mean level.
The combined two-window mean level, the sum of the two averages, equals 44.5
